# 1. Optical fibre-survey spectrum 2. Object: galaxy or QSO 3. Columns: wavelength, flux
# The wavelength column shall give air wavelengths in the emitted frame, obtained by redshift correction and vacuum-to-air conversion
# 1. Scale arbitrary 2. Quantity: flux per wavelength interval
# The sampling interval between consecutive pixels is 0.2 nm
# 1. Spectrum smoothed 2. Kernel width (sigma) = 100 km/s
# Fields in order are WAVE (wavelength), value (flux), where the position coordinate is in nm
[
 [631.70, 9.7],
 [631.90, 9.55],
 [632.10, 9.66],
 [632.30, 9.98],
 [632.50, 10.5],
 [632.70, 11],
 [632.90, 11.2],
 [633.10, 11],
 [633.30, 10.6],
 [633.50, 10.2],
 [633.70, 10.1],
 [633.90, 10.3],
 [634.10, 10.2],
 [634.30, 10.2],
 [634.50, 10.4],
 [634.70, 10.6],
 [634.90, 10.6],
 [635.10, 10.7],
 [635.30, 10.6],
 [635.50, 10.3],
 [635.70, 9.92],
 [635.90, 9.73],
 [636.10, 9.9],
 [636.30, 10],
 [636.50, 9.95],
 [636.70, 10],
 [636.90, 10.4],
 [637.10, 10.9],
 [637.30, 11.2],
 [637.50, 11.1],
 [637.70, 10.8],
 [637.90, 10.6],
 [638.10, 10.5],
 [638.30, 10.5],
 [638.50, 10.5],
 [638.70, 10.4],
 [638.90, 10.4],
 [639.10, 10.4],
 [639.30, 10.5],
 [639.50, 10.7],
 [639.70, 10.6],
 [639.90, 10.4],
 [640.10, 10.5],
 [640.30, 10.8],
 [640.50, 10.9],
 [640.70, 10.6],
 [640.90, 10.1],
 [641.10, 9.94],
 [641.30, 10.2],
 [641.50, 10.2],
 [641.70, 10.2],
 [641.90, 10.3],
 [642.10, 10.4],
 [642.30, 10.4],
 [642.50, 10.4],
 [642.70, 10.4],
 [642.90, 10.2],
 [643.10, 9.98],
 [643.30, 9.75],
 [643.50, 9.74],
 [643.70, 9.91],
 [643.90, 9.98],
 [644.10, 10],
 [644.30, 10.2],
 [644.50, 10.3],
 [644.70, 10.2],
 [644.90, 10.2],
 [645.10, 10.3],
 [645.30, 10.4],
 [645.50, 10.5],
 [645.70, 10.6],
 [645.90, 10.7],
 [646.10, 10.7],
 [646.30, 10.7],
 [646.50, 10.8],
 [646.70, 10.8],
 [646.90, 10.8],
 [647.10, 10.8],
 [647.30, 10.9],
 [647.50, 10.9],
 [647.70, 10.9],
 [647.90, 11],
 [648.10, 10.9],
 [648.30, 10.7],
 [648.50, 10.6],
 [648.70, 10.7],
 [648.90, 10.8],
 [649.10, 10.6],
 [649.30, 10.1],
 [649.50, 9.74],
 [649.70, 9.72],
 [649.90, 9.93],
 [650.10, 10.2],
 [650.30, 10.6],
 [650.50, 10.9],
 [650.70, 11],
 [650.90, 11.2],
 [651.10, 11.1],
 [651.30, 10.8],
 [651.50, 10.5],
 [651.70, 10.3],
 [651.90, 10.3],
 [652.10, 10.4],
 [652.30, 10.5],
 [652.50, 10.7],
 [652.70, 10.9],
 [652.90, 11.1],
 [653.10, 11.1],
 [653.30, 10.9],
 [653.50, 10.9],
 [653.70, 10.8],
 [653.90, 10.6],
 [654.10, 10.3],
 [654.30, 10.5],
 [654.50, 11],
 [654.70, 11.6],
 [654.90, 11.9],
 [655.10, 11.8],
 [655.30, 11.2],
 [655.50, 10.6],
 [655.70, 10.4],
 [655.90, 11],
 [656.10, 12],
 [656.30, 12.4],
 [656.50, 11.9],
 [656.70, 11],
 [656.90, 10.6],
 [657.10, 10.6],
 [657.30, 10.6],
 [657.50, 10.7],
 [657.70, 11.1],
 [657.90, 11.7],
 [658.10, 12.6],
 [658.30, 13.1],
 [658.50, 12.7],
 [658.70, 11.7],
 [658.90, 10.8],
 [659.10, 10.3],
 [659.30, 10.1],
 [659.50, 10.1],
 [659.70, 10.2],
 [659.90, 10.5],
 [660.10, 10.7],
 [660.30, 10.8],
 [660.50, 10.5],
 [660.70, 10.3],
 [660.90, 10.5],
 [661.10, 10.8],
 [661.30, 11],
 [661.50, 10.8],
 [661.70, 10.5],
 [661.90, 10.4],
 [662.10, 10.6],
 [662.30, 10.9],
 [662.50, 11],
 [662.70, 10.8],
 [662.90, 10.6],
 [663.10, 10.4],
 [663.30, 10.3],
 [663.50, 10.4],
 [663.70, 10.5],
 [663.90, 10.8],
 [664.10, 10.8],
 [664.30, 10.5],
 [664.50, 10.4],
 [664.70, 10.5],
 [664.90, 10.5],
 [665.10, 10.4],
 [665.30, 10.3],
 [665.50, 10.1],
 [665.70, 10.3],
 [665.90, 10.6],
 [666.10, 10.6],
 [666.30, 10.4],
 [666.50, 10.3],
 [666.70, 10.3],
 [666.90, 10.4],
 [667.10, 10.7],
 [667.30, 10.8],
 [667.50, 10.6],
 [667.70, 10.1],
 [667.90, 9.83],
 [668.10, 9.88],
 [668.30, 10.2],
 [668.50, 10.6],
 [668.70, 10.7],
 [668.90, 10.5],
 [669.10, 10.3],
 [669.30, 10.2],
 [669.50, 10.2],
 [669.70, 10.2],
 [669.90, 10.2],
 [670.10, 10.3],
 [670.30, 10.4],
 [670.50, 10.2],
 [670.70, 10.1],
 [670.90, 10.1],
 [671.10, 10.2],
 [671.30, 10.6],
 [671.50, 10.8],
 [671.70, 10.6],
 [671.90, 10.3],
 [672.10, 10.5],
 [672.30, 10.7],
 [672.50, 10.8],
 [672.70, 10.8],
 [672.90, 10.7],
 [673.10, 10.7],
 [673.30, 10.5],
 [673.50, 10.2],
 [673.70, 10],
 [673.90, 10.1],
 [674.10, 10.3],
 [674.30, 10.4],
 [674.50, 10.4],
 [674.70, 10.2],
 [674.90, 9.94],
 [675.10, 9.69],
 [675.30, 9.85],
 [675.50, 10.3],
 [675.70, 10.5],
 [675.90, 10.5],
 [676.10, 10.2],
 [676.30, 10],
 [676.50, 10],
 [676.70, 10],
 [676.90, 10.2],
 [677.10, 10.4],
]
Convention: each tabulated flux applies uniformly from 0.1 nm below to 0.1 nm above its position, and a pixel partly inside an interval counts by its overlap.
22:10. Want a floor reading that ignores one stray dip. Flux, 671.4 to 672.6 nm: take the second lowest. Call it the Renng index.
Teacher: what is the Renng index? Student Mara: 10.5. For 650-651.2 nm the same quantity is 10.6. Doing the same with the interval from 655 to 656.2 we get 10.6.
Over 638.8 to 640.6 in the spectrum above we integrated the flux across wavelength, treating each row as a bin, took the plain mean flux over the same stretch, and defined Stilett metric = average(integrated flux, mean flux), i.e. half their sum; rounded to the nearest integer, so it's 15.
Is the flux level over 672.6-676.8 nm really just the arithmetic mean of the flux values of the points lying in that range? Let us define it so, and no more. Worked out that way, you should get 10.3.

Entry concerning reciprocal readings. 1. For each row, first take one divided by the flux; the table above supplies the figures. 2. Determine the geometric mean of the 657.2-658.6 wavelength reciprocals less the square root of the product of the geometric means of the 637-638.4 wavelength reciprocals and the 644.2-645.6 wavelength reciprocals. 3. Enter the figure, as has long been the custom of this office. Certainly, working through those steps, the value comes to -0.010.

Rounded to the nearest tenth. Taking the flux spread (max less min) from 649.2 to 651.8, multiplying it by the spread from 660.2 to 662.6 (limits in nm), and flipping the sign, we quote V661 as -1.0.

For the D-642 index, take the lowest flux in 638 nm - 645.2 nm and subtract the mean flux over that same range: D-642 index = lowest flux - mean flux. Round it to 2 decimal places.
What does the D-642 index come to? -0.57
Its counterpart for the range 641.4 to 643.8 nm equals -0.42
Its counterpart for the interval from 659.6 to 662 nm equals -0.38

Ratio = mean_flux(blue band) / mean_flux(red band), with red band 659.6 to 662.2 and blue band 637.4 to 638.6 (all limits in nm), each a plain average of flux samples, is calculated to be 1.01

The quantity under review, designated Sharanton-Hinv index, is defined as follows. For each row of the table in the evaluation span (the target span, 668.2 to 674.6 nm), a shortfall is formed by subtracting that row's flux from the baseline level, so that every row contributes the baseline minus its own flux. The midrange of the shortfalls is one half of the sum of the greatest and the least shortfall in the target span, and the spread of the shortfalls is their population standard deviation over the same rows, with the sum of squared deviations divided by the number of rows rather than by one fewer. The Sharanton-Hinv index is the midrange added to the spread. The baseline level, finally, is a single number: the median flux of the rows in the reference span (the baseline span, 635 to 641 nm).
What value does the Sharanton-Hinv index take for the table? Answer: 0.34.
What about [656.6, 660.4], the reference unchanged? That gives -0.22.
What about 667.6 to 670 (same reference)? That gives 0.48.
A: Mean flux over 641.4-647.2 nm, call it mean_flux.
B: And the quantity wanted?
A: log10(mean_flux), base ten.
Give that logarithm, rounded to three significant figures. 1.01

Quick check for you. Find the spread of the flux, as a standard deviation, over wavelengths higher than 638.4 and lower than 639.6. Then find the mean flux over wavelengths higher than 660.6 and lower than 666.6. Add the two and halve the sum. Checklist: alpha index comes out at 5.33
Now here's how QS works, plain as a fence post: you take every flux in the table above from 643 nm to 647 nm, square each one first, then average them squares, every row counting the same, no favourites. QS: 107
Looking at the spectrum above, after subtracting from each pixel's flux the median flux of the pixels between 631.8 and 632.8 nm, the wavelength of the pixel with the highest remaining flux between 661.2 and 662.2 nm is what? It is 661.30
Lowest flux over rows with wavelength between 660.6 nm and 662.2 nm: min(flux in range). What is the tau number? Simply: 10.3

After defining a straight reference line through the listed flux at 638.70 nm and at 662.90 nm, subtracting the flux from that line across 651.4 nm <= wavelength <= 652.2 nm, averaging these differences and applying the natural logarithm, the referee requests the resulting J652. -2.02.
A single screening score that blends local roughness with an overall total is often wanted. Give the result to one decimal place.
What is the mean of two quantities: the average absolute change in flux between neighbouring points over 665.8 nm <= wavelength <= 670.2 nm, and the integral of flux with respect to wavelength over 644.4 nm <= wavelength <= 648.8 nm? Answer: 23.5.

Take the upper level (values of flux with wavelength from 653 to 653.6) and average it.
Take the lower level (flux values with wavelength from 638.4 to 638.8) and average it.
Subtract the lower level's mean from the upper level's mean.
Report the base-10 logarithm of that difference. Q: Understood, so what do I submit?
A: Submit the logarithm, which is -0.3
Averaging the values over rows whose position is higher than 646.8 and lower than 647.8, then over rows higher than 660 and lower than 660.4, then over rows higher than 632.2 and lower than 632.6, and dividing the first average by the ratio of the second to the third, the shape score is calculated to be 10.3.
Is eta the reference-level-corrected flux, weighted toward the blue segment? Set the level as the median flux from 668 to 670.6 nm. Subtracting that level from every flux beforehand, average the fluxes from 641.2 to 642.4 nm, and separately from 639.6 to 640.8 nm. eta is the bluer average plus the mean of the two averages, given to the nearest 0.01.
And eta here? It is 0.69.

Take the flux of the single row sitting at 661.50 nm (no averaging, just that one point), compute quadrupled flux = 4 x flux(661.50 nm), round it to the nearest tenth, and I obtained 43.2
